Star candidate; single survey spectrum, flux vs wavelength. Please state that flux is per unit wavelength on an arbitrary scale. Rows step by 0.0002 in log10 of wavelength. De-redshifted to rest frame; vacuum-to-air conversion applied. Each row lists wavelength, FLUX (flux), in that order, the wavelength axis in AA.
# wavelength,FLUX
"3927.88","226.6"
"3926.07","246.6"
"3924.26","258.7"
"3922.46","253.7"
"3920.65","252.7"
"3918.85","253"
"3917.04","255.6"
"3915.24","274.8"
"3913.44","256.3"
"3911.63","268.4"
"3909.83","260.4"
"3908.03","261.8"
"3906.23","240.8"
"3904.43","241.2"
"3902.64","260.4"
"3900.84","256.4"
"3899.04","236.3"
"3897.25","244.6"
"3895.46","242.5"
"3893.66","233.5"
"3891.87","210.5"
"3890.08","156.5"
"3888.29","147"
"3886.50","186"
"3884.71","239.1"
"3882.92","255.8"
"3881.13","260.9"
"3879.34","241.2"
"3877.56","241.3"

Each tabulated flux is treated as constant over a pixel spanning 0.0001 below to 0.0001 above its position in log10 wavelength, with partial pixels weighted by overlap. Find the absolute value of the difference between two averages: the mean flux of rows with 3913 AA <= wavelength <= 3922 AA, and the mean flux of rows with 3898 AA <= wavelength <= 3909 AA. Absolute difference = 9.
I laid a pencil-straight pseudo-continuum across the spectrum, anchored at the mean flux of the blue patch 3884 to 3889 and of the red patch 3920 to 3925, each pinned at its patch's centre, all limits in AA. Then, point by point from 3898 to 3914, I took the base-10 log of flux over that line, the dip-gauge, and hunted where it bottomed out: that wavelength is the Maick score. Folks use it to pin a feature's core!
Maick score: 3906.23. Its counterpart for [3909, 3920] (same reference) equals 3918.85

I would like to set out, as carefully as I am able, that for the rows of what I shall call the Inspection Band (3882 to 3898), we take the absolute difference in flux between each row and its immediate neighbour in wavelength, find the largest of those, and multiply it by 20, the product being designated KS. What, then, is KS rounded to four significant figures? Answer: 1080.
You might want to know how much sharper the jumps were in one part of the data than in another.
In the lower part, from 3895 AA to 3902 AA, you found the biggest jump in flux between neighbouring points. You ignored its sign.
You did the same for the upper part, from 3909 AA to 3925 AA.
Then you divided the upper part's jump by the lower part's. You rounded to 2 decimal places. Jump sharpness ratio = 0.96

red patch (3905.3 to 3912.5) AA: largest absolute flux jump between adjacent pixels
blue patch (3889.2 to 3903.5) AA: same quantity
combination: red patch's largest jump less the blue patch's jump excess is -33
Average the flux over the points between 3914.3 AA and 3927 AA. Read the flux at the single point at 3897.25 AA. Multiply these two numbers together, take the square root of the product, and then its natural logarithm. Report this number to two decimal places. 5.52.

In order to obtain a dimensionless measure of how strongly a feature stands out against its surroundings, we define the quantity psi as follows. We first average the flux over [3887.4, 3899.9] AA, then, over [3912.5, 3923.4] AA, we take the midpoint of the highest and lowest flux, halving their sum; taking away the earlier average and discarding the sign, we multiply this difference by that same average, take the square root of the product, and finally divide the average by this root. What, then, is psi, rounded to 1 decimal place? 2.0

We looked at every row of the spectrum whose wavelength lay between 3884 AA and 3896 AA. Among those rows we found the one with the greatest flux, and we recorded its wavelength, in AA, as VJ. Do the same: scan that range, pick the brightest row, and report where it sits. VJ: 3895.46 AA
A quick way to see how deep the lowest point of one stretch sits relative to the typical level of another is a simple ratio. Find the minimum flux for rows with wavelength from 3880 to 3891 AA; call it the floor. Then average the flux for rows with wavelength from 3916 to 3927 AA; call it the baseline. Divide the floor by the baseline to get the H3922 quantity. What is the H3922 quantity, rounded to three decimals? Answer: 0.580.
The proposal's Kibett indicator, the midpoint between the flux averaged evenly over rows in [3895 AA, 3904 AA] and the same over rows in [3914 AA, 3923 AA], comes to 253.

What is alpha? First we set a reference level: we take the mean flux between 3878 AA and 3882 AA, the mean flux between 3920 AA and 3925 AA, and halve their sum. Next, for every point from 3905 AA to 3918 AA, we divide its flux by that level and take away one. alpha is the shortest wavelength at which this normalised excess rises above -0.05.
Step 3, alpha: 3906.23 AA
